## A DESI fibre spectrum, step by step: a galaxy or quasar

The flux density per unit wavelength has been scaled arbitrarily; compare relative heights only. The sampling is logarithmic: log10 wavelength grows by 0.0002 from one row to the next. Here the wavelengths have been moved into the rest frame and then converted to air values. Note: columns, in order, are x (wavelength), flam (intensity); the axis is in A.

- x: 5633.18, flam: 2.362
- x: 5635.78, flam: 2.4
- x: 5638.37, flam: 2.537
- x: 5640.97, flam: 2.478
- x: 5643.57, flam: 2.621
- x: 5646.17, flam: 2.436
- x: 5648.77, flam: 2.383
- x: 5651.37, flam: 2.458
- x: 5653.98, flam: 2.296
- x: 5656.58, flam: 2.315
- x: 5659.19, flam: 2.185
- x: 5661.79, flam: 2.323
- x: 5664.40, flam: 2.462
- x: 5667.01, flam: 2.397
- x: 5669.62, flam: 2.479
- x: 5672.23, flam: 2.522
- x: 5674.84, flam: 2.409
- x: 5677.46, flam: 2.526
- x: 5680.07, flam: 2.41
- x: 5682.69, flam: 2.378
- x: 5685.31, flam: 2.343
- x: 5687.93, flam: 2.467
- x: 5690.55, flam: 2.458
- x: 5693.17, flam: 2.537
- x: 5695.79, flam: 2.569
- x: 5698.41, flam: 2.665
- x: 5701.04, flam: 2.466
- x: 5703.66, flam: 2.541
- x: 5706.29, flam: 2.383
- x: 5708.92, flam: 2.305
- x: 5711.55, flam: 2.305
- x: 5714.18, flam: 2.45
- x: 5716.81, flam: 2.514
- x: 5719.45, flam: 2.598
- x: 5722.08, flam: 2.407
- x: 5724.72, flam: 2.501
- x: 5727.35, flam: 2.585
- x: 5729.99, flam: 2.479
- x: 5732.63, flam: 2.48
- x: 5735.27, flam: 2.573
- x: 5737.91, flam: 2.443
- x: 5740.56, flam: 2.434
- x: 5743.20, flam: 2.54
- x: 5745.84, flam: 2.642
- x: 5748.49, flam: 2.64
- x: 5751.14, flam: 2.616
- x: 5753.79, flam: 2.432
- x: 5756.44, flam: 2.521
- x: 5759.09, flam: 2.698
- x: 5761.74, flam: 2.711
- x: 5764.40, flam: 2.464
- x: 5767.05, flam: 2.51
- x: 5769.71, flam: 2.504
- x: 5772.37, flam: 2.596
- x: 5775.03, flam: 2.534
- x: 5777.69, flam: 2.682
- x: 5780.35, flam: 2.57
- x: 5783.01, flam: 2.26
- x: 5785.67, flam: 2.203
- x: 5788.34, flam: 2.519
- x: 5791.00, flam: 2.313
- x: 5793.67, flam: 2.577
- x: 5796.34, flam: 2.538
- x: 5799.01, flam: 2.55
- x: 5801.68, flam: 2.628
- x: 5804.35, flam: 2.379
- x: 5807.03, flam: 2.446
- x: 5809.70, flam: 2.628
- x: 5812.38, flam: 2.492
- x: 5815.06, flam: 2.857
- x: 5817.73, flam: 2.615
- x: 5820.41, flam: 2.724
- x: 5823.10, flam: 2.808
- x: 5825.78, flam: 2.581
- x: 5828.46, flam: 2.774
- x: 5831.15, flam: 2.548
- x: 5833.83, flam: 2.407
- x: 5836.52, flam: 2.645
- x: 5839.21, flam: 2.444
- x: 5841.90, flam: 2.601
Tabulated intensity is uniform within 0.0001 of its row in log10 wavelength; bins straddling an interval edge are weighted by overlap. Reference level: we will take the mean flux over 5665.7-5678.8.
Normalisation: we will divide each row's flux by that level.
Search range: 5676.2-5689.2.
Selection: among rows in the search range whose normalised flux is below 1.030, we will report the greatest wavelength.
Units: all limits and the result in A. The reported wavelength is 5687.93 A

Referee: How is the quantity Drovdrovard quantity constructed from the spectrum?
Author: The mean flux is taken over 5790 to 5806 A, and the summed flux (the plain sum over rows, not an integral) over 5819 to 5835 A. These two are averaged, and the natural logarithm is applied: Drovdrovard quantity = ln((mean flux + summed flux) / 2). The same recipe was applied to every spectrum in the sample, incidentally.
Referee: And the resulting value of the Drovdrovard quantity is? 2.22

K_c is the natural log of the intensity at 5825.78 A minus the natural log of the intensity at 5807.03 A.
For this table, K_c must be 0.05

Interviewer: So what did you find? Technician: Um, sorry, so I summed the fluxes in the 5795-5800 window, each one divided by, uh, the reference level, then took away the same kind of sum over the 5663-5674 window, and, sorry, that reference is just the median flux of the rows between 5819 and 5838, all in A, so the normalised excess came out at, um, -1.8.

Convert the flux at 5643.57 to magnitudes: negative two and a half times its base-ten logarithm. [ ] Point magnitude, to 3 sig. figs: -1.05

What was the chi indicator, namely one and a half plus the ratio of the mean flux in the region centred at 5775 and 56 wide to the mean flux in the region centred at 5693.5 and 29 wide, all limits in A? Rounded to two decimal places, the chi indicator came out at 2.52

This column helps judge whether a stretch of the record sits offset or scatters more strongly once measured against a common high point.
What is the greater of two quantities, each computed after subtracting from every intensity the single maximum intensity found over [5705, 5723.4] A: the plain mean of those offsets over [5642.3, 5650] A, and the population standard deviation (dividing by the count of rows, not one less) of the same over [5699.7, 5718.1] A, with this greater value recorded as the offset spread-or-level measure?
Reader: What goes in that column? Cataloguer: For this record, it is 0.088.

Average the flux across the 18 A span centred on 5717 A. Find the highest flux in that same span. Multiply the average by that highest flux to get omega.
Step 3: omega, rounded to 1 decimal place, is 6.3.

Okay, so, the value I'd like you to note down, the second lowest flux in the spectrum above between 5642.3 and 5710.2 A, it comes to 2.296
